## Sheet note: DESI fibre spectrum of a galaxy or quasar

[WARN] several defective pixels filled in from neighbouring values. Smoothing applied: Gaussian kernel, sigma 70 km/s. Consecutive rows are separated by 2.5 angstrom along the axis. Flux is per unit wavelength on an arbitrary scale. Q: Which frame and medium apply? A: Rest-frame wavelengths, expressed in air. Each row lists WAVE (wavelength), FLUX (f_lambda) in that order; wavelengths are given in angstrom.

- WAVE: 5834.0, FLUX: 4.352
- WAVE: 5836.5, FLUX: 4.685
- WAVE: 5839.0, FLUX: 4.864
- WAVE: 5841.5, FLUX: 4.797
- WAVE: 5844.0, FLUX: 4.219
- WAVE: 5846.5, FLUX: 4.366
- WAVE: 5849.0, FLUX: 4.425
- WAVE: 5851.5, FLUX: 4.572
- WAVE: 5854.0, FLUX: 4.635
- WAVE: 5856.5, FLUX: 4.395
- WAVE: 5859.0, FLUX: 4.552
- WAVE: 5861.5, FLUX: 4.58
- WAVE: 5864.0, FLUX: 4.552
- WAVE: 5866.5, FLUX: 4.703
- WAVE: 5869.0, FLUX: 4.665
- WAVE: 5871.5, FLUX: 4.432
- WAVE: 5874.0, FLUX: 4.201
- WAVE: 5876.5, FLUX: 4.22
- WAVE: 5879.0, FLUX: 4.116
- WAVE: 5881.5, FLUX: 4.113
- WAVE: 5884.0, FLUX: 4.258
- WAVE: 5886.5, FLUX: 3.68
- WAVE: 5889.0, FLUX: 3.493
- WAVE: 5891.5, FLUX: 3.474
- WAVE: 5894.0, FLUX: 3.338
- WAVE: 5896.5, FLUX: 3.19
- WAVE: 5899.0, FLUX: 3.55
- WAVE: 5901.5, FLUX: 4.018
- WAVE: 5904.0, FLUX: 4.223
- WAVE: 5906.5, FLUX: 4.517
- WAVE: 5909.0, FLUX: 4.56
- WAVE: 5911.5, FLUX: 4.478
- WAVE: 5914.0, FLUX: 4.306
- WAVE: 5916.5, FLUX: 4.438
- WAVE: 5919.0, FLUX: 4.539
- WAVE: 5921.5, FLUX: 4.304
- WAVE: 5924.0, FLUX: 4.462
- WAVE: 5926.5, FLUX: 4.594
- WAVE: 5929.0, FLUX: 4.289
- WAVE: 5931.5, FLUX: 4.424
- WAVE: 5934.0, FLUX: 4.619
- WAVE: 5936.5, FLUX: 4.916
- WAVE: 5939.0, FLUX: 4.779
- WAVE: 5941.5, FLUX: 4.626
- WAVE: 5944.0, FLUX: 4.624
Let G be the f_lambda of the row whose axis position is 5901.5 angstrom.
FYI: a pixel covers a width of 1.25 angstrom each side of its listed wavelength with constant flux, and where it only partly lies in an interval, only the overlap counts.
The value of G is 4.018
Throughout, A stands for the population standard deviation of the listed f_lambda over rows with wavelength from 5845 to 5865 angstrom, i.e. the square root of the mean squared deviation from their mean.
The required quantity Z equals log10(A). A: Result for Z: -1.0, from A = 0.09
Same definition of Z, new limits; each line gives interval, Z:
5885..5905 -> -0.5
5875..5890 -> -0.5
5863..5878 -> -0.7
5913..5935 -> -0.9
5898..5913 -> -0.4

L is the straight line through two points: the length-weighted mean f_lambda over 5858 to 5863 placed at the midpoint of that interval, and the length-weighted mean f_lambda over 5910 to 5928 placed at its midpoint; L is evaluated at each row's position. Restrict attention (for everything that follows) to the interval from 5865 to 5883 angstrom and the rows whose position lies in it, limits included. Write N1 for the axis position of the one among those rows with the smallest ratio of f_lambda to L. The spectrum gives 5879.0 angstrom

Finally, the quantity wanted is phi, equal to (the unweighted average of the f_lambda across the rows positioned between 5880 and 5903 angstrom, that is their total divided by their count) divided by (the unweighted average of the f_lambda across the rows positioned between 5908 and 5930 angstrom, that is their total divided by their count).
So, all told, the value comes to 0.83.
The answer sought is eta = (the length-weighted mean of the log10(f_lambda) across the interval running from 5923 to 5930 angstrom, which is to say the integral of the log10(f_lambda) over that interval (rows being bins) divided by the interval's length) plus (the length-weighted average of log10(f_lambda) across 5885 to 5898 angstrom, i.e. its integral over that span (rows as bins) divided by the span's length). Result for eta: 1.19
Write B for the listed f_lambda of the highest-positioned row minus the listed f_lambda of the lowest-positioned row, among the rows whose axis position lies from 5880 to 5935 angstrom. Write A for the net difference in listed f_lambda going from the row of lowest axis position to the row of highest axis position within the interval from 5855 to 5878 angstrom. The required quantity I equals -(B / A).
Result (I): 2.9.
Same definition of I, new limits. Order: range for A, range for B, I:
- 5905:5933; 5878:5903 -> -1.1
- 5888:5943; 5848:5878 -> 0.2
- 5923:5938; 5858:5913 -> 0.2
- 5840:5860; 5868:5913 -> -0.8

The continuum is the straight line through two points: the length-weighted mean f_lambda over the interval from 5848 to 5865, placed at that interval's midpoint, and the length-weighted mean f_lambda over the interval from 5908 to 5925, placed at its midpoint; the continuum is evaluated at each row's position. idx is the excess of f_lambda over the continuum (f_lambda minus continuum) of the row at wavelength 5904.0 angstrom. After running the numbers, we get -0.24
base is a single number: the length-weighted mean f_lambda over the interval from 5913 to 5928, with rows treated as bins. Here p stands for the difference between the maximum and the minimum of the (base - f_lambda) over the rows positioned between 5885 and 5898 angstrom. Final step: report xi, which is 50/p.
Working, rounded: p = 0.5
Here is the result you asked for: 102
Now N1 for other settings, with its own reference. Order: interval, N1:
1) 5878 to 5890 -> 5889.0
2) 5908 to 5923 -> 5914.0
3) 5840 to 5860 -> 5844.0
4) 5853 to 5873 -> 5856.5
